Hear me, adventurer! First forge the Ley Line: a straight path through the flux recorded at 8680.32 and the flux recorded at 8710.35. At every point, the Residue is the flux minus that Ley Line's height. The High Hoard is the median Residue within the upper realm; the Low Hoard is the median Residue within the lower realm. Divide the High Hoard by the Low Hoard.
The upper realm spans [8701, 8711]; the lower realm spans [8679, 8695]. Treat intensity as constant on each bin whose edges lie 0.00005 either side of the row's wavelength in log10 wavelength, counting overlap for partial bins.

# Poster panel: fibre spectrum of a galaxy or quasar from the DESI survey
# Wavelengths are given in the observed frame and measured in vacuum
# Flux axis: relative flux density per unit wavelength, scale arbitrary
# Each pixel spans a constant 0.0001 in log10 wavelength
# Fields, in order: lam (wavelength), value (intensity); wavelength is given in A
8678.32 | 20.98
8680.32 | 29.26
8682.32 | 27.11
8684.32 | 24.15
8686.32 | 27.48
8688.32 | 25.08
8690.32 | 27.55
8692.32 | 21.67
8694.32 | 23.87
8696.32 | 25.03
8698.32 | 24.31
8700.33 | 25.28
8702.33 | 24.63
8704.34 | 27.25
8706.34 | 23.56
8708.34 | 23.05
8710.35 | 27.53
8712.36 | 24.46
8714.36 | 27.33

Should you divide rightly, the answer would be 1.2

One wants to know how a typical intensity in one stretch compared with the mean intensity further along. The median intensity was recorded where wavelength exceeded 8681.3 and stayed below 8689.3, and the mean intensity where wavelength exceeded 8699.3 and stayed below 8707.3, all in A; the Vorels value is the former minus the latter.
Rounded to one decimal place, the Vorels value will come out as 0.9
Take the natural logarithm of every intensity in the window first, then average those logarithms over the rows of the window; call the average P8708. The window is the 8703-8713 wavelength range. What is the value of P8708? 3.22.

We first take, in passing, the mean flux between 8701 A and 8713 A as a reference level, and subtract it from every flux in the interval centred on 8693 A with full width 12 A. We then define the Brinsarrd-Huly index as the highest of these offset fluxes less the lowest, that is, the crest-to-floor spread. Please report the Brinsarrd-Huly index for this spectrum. 5.9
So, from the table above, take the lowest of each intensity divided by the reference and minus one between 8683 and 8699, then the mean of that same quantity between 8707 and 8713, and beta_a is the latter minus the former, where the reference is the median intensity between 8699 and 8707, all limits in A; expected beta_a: 0.13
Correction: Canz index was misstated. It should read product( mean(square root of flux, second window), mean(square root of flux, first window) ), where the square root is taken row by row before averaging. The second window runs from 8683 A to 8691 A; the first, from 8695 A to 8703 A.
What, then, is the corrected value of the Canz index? 25.4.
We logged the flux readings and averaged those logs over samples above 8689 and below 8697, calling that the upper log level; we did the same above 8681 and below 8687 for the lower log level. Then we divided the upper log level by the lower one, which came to 0.979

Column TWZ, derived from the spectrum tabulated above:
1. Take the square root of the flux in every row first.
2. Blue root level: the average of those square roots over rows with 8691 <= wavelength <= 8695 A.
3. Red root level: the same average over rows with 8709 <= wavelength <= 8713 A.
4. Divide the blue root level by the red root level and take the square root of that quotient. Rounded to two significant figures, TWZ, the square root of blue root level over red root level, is 0.97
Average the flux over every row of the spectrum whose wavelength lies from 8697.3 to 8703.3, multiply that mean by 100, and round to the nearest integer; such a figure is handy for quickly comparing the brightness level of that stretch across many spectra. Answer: 2474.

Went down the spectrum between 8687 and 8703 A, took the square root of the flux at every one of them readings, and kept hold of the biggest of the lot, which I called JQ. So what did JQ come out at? 5.25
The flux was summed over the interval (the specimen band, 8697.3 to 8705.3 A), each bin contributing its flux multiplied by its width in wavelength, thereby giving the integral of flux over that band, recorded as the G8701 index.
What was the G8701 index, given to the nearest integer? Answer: 203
